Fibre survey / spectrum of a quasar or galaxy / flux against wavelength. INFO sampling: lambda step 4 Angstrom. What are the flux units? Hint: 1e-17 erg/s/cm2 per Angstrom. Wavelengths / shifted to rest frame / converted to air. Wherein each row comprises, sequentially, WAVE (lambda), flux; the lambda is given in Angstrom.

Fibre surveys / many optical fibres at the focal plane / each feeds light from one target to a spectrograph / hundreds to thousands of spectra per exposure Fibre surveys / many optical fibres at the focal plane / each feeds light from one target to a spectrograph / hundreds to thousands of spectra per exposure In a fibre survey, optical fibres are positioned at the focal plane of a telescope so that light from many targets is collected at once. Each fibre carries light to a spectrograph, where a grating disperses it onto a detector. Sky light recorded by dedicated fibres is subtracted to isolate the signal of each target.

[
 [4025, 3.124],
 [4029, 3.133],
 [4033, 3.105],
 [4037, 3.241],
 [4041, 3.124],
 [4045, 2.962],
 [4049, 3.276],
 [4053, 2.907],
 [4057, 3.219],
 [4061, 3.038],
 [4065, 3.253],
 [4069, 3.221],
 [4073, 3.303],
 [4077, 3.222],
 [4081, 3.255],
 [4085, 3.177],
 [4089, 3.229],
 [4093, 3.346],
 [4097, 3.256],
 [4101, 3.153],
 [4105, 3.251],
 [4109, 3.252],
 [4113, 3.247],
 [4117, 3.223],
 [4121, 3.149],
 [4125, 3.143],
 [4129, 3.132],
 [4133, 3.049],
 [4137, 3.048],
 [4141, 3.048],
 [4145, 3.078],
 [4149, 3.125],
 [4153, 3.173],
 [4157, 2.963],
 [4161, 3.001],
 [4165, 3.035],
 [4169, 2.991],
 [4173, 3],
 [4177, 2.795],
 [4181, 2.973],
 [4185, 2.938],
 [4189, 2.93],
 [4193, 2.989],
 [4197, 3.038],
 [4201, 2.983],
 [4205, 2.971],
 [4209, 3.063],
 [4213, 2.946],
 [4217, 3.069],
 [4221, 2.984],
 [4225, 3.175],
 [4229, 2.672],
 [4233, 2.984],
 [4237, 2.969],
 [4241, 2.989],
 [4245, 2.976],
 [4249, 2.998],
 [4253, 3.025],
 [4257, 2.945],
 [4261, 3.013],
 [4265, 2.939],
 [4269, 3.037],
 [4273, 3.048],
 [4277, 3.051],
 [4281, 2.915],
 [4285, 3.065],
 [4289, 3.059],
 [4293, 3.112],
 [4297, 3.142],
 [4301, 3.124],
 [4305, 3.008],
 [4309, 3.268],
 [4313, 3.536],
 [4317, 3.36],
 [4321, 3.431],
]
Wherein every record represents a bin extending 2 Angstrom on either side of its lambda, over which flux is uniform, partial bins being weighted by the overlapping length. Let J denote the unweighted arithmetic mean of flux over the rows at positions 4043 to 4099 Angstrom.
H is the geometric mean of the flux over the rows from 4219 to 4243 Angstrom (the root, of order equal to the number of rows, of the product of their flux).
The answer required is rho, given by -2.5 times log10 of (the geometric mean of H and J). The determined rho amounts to -1.22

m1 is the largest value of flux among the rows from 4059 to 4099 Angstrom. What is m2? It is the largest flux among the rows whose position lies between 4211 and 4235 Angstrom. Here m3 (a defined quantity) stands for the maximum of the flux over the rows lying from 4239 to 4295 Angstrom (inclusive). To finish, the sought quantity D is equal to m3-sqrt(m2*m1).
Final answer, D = -0.15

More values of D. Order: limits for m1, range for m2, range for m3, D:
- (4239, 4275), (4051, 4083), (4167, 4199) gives -0.13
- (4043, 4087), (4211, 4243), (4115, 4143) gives -0.02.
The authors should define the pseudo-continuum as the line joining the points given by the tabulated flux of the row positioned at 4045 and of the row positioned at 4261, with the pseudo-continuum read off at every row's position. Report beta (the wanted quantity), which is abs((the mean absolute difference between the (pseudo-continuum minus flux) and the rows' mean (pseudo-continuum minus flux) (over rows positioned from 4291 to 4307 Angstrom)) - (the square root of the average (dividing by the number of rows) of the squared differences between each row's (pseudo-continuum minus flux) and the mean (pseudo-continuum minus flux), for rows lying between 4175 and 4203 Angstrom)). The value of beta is 0.02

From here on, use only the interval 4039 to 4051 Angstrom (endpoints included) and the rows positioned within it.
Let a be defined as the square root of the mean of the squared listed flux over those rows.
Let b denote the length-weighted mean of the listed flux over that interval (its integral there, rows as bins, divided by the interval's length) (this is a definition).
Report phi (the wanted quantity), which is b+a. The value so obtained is 6.24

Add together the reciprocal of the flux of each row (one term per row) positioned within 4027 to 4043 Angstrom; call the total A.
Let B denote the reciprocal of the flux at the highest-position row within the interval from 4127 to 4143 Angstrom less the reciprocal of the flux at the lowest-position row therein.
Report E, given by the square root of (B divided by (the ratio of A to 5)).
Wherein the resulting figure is 0.19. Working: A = 1.27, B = 0.009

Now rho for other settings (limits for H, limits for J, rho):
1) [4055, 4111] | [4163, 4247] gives -1.23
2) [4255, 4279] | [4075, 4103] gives -1.23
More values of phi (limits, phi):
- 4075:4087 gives 6.44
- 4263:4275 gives 6.02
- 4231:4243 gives 5.96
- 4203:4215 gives 5.99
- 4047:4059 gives 6.27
